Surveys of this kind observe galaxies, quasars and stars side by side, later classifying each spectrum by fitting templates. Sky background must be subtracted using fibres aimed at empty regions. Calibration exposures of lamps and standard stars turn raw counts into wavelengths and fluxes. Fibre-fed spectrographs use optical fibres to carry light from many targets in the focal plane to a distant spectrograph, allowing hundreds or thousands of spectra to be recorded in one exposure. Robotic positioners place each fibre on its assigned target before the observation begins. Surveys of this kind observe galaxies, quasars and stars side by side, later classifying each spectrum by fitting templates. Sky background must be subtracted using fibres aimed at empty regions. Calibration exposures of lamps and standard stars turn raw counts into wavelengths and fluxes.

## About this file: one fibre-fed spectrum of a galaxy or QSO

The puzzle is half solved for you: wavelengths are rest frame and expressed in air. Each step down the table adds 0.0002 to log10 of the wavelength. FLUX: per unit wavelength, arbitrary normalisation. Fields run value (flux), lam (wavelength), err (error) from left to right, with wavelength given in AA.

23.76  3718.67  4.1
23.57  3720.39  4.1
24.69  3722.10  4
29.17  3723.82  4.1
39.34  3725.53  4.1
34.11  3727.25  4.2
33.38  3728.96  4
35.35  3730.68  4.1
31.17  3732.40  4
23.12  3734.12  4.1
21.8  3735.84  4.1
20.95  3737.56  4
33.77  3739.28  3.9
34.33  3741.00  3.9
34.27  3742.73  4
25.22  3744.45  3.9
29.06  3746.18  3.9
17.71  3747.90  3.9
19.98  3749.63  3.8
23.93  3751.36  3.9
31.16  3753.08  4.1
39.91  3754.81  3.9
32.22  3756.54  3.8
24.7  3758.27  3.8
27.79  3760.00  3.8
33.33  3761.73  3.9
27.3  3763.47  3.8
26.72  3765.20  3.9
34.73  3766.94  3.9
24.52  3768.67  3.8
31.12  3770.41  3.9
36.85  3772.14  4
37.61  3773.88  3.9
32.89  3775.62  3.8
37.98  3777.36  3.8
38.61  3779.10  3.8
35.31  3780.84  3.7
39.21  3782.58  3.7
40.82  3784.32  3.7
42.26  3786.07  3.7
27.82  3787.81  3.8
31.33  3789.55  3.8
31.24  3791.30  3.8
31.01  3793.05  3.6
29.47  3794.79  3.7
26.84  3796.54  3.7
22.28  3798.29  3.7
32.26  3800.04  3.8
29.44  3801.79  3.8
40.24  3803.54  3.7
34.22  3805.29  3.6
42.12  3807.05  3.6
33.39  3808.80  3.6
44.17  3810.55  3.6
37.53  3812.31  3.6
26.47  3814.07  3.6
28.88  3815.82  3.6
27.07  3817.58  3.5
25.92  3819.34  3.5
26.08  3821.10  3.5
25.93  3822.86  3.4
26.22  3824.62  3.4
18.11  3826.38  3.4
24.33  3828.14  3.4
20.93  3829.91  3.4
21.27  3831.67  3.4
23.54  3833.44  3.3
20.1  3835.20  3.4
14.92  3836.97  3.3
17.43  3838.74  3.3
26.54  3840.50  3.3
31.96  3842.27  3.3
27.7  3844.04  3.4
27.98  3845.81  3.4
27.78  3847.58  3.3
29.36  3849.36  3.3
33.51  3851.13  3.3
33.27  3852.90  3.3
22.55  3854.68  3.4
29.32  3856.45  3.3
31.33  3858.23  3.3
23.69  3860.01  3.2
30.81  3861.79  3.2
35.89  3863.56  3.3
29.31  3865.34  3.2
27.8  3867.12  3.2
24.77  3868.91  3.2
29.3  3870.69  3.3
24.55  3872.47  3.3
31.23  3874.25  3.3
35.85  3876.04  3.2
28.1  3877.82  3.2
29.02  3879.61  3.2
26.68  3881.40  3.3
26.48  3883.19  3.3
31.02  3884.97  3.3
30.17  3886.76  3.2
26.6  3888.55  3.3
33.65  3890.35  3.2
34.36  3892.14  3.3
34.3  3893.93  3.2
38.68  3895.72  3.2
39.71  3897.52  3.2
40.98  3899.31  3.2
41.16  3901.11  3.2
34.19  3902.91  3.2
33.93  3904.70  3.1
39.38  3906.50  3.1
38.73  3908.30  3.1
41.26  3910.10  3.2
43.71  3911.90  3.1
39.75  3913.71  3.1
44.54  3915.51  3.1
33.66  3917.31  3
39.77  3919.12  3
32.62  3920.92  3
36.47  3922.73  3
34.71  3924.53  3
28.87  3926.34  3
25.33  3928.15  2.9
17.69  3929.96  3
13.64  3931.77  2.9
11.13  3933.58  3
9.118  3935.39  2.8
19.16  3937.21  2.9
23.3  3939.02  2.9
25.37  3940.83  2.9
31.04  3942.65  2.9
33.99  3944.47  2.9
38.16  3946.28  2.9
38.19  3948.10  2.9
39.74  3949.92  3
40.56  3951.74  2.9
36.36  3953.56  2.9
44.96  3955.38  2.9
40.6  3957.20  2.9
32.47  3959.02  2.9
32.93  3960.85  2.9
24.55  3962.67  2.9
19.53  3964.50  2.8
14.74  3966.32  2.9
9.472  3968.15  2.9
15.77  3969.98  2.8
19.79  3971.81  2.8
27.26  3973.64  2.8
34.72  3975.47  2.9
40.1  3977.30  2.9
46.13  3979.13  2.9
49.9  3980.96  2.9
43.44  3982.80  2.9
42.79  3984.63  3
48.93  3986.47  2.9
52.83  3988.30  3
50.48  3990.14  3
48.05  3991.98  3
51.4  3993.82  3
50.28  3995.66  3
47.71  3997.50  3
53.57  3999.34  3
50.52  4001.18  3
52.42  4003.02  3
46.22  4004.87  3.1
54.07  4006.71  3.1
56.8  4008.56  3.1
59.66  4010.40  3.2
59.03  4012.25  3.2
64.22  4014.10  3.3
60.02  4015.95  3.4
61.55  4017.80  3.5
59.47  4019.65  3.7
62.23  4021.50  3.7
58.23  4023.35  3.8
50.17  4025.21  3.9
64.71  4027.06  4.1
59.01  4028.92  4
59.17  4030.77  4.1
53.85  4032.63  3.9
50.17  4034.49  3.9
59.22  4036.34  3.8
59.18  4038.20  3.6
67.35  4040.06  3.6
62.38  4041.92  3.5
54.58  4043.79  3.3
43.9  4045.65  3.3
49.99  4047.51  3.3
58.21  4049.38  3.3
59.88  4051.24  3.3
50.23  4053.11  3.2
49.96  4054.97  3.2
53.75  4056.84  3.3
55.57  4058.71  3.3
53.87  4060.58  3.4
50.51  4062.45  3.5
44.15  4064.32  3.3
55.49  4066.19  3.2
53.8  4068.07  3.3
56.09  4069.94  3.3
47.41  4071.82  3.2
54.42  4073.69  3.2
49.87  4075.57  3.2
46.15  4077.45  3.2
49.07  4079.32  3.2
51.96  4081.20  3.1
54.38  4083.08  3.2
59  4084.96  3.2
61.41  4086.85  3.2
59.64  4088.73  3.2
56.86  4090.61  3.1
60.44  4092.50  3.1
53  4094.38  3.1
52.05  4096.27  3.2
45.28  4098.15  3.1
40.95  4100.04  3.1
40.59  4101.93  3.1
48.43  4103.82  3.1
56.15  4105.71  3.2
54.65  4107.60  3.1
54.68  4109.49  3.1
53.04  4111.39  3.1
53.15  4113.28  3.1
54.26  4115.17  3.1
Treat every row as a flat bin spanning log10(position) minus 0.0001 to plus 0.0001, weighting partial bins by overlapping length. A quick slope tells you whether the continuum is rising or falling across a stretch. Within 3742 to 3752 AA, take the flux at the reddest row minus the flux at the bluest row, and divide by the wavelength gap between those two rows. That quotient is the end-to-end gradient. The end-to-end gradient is -1.2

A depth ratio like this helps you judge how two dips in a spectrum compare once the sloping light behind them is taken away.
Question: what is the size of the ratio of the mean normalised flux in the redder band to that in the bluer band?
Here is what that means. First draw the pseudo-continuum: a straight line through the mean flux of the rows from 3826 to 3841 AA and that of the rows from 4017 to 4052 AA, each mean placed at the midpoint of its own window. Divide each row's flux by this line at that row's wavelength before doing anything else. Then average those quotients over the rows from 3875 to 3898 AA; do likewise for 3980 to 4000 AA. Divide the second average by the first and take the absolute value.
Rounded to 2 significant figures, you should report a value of 0.95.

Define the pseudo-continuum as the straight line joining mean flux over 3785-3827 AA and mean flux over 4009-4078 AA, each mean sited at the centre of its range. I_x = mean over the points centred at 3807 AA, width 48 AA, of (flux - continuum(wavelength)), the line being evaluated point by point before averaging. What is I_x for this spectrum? 0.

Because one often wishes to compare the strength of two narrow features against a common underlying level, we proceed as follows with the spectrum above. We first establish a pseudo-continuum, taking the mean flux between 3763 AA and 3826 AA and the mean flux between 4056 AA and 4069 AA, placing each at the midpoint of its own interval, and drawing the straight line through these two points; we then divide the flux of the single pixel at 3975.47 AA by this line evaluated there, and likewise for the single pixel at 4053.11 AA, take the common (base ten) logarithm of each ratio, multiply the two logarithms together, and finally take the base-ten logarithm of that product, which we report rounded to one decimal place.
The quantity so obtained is -2.8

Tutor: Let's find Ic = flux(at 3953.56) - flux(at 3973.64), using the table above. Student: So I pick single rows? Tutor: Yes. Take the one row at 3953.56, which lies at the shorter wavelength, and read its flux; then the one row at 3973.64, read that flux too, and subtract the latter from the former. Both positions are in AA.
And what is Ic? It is 9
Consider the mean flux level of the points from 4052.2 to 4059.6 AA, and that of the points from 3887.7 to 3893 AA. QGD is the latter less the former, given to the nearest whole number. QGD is -21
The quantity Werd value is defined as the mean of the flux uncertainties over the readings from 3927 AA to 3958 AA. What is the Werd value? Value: 2.9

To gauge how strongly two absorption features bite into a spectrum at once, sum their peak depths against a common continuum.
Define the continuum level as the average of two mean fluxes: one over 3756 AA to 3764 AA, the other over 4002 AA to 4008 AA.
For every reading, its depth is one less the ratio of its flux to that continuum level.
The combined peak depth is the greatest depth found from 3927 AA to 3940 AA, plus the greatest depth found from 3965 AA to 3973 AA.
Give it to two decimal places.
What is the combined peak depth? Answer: 1.54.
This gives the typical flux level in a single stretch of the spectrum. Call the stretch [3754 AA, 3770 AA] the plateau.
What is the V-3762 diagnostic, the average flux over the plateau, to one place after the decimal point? 30.1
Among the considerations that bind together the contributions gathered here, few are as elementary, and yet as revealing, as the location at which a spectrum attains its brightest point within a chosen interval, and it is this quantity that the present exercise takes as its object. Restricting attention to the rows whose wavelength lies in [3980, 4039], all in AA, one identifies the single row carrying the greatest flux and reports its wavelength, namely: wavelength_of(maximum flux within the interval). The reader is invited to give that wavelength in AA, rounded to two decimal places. 4027.06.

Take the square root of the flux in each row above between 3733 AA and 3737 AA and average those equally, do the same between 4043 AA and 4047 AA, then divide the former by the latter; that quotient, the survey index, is 0.68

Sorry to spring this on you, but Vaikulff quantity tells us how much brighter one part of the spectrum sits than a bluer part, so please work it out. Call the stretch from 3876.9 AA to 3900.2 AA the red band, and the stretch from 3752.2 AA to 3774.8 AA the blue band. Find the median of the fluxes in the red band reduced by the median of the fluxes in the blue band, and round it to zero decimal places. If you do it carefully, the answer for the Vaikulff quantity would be 0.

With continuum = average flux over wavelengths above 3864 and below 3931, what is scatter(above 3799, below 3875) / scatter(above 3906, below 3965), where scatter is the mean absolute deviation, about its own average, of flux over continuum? 0.6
